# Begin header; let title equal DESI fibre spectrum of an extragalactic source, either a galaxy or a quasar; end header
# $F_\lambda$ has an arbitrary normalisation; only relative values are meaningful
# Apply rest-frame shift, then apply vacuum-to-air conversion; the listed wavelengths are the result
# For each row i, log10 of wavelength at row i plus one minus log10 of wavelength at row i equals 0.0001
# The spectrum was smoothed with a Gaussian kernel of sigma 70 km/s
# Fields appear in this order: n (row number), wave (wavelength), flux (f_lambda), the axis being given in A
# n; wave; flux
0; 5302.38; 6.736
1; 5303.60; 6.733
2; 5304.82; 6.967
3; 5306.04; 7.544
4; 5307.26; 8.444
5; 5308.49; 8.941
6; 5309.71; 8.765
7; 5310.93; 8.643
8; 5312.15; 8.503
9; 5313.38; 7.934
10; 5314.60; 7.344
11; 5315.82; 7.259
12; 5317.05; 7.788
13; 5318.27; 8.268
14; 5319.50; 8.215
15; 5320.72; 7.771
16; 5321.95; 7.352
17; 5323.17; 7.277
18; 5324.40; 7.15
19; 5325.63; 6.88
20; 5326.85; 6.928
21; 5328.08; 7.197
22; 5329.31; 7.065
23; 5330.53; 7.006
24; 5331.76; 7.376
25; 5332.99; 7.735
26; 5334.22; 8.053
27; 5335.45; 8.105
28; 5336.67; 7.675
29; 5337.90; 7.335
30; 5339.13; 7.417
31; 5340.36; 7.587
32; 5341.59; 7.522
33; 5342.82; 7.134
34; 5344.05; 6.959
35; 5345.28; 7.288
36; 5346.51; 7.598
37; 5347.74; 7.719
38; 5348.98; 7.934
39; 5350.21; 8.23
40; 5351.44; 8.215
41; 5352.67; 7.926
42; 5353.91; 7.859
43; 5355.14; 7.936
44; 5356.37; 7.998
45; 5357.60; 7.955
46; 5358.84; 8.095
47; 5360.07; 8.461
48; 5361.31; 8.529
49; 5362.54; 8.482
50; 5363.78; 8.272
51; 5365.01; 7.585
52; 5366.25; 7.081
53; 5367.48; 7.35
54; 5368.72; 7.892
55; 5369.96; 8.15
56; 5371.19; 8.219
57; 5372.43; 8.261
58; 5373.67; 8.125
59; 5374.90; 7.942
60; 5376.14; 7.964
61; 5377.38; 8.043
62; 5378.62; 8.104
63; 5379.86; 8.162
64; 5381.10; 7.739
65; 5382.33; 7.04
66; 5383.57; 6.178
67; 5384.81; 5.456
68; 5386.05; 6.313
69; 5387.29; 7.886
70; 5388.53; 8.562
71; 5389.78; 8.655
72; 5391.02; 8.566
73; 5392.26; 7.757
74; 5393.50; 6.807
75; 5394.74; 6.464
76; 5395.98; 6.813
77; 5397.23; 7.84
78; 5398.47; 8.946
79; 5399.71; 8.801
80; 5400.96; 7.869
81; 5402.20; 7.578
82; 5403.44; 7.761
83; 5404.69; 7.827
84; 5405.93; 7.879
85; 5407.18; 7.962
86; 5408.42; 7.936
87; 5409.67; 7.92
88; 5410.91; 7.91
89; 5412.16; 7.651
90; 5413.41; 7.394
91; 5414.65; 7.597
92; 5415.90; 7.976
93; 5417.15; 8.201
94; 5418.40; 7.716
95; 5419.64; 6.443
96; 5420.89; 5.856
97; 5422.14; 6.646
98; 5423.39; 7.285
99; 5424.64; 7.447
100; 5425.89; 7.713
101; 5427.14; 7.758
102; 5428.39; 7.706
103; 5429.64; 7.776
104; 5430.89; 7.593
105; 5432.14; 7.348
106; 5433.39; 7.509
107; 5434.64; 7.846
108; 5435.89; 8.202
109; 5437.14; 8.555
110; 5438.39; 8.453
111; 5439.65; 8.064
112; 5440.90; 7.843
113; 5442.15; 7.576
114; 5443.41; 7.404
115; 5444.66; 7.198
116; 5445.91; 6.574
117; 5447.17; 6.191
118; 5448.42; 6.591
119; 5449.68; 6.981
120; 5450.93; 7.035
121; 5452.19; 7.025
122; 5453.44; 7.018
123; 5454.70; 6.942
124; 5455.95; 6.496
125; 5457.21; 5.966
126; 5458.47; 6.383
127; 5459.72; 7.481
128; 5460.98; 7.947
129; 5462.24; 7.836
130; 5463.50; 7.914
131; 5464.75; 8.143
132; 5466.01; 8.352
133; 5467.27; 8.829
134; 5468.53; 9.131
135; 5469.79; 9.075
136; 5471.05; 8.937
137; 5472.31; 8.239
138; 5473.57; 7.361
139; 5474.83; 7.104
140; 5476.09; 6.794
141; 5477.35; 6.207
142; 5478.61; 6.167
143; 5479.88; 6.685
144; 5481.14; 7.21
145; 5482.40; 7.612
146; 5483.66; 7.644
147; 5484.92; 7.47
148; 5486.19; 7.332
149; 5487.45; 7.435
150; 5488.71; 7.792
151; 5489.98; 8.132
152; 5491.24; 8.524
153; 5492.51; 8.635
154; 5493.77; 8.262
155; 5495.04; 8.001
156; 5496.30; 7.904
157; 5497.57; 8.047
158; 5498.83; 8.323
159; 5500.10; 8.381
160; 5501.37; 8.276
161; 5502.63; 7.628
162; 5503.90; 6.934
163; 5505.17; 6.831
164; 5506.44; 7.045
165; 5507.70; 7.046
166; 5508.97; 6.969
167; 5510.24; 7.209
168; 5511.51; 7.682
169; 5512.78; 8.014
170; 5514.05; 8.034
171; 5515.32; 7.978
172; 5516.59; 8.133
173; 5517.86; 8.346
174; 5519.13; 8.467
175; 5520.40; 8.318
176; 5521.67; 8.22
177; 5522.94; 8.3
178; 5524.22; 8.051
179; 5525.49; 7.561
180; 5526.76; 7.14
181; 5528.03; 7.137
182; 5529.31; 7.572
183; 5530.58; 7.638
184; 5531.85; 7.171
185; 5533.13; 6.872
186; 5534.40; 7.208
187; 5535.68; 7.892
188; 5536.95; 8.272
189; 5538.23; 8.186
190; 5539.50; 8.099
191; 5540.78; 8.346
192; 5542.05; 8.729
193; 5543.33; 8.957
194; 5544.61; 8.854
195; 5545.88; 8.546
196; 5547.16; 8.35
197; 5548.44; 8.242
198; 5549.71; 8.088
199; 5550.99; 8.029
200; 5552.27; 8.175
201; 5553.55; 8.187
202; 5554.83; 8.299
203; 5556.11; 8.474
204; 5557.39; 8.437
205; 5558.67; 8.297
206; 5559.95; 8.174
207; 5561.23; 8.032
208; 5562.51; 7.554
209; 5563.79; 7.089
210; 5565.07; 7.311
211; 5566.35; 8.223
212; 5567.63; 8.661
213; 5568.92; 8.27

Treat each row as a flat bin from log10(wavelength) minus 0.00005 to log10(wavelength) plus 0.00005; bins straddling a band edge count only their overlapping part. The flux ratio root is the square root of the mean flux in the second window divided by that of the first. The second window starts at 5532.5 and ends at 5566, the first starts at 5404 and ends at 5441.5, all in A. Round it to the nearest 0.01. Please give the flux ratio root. 1.03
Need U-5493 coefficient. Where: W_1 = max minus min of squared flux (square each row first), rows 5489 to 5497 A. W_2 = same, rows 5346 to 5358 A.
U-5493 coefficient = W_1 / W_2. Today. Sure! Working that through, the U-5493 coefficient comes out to 1.2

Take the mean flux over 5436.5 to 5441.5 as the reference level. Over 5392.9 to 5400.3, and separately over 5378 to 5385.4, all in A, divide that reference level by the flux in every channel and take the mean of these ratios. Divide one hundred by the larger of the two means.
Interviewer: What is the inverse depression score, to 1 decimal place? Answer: 84.6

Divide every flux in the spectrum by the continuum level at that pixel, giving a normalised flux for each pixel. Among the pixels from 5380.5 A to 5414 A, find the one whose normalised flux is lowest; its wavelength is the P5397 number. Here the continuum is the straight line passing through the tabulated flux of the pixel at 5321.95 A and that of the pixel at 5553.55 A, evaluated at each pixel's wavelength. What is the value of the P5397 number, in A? 5384.81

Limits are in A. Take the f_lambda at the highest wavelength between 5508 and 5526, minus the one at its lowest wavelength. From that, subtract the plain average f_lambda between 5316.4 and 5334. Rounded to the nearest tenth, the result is -6.8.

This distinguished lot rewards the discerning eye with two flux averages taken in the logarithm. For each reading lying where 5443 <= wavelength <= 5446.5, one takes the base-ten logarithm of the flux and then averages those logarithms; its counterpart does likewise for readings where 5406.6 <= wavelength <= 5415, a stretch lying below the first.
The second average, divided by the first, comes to 1.05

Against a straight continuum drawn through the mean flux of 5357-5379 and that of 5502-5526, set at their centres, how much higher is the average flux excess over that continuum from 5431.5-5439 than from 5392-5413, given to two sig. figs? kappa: 0.31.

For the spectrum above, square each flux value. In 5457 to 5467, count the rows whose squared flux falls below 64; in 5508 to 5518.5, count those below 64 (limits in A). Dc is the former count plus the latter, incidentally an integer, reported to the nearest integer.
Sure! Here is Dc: 10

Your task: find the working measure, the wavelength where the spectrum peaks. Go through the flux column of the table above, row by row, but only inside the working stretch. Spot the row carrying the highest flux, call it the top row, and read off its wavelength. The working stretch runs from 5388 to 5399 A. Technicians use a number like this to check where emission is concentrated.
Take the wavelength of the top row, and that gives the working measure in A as 5398.47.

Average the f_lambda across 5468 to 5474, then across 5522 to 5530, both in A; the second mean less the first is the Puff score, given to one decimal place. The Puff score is -0.9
